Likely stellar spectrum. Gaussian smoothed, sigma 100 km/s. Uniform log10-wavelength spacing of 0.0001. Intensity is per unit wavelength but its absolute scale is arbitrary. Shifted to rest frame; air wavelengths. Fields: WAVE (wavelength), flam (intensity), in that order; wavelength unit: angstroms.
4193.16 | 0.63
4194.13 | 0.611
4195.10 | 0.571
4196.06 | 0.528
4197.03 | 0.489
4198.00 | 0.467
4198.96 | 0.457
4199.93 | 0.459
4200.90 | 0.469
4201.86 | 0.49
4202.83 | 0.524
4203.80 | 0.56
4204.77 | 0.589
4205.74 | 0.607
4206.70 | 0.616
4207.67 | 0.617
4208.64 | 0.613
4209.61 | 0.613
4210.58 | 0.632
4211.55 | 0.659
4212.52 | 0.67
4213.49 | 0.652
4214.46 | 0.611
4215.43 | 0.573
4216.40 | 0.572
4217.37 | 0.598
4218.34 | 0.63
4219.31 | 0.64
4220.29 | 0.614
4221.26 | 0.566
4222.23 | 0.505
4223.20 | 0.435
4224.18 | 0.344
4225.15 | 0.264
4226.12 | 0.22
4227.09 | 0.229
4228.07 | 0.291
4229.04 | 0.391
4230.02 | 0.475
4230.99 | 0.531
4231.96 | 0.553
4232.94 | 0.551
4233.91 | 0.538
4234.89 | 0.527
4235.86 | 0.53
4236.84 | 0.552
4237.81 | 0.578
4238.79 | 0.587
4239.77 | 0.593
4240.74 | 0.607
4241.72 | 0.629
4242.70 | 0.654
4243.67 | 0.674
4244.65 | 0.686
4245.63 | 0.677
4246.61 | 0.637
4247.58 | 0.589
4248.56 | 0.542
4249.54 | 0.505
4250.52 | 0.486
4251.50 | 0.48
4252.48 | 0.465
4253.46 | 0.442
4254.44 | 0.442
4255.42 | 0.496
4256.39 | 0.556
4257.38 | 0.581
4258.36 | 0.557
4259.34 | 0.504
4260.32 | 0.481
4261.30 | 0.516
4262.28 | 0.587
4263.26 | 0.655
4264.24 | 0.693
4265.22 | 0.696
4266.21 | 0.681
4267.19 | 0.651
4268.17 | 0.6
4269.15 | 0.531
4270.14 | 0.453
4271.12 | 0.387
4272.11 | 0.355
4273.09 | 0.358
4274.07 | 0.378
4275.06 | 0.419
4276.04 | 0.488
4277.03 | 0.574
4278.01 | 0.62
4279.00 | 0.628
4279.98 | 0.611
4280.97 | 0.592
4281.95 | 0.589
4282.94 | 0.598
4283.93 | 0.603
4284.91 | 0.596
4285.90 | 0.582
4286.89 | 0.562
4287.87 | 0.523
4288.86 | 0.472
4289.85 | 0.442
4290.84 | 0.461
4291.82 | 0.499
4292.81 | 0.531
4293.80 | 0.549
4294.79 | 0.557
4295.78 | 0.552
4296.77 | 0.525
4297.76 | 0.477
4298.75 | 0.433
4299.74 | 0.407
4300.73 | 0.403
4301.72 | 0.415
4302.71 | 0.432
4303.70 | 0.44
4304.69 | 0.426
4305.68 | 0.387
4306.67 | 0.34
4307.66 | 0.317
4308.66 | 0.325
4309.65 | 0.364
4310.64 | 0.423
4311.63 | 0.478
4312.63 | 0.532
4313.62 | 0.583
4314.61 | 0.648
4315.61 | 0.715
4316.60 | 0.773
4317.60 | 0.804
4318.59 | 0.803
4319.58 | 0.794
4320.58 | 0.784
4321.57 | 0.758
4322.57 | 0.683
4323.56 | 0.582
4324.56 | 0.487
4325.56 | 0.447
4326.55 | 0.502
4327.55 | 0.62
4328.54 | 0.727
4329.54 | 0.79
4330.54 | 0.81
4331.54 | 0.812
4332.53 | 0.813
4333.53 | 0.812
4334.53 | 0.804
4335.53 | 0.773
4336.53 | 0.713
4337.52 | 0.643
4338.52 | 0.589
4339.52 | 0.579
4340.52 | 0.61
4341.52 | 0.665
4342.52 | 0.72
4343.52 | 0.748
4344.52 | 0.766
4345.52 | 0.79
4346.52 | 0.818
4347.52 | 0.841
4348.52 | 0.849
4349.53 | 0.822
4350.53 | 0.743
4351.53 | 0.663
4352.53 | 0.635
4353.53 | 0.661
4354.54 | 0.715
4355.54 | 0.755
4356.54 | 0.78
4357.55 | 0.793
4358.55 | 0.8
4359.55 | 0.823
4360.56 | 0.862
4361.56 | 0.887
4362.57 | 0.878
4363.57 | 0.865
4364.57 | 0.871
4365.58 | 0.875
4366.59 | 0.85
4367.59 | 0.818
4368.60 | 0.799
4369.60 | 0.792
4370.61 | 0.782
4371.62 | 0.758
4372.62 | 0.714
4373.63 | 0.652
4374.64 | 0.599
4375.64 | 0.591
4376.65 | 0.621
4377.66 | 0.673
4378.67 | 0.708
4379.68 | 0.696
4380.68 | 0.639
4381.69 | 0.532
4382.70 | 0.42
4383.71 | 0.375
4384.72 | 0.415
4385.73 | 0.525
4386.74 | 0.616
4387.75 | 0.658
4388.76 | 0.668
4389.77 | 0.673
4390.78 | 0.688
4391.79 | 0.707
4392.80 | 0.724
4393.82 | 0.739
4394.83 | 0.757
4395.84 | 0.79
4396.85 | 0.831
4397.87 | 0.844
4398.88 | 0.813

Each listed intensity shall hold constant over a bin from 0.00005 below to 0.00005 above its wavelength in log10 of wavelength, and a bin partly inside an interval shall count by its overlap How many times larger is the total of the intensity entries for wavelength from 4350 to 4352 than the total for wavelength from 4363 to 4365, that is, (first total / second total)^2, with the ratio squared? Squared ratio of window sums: 0.7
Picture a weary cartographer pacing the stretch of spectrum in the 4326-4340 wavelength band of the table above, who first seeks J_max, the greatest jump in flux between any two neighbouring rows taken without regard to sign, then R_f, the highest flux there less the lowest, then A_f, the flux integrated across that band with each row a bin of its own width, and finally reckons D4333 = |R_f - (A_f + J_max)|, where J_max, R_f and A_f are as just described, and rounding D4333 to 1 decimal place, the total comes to 9.8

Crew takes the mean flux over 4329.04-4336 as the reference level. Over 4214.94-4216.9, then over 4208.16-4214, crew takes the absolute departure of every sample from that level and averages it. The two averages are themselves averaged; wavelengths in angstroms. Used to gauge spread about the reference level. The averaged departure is 0.20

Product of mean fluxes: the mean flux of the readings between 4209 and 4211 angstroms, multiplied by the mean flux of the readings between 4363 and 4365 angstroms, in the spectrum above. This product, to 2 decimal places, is 0.54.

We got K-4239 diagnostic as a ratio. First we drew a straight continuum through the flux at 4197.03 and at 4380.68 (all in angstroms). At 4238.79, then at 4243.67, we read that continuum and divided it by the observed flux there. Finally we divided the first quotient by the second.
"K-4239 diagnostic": 1.14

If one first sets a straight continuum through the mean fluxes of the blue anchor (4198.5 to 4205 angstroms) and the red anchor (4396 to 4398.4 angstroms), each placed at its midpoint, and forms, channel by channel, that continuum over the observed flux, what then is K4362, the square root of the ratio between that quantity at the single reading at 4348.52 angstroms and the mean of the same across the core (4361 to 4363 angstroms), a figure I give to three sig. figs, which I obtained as 1.00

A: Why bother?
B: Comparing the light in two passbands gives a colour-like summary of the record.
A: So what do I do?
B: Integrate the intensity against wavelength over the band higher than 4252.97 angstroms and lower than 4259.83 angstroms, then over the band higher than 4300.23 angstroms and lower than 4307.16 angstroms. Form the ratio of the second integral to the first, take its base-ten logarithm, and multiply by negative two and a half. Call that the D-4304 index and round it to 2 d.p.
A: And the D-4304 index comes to 0.24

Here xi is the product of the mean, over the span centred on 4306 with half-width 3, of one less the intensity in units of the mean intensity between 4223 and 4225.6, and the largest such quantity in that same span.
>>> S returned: -0.01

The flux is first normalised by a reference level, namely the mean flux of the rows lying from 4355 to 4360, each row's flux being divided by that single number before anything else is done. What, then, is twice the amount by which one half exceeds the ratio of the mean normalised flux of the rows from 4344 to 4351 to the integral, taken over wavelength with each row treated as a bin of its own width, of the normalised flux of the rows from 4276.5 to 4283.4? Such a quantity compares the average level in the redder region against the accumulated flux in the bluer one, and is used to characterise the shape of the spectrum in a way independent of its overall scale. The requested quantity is 0.61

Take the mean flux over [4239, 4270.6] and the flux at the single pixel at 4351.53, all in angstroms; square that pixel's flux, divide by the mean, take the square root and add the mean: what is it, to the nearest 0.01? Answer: 1.45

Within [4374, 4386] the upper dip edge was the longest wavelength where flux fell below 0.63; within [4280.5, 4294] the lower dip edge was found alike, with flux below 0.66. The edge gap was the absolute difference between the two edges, 91.9 angstroms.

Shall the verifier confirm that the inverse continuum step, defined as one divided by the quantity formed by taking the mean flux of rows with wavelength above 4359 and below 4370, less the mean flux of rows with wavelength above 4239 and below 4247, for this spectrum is 4.9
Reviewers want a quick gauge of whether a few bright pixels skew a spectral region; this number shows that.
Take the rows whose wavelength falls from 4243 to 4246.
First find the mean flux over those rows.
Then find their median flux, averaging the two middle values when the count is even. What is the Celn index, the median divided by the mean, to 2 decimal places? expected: 1.00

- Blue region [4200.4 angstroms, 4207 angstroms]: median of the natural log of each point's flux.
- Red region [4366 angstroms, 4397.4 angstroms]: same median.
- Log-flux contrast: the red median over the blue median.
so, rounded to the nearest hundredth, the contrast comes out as 0.64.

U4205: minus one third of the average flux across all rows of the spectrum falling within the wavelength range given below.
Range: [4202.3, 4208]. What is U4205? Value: -0.195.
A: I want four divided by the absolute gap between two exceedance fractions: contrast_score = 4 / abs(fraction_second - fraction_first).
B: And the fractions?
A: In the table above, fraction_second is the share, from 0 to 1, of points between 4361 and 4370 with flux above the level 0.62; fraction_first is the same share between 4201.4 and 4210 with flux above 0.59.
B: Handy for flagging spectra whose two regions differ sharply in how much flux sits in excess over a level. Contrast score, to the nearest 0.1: 9.0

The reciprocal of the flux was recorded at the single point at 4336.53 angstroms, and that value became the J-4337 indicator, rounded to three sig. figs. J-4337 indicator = 1.40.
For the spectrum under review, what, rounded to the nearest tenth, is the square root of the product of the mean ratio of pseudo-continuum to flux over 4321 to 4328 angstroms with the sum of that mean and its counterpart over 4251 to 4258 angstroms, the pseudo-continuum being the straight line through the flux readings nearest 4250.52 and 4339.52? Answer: 1.4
